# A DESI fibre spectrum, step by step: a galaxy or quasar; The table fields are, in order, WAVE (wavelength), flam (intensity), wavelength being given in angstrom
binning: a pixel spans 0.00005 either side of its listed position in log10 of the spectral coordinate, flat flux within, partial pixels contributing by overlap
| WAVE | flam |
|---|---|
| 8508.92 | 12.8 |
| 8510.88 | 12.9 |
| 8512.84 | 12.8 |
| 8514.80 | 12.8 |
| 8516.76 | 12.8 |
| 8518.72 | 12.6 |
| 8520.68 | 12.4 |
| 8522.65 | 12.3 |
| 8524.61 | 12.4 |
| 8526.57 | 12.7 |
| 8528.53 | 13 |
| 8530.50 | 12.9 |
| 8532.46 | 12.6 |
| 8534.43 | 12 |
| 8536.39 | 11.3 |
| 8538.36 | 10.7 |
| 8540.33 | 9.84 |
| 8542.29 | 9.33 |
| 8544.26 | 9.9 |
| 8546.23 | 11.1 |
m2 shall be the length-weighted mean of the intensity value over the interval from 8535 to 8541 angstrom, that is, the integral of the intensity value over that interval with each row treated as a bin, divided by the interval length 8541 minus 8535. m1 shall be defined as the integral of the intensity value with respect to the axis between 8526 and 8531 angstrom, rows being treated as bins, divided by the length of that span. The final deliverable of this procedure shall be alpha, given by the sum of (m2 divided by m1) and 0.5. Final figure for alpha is 1.33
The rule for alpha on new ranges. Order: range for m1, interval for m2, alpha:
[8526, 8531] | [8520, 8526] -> 1.46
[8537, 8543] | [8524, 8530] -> 1.77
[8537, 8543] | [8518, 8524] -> 1.73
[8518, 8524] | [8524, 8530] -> 1.53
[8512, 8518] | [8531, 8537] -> 1.44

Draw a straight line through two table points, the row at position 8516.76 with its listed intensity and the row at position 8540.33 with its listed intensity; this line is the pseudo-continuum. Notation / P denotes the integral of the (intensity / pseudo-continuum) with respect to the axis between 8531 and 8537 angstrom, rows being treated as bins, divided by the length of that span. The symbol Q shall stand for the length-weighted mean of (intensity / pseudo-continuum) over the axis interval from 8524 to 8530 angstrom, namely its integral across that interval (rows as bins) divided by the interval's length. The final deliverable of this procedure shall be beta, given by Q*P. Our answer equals 1.26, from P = 1.14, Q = 1.107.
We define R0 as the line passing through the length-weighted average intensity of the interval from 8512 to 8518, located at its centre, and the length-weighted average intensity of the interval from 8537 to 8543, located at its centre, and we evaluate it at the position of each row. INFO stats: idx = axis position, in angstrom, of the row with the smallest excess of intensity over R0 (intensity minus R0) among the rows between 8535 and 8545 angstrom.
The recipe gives 8542.29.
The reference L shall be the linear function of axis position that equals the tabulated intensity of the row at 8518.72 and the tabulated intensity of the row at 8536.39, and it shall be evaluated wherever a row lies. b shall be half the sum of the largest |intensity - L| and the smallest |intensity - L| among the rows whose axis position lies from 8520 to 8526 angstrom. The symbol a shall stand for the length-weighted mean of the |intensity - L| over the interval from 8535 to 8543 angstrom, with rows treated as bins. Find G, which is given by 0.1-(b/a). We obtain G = -0.1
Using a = 0.8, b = 0.12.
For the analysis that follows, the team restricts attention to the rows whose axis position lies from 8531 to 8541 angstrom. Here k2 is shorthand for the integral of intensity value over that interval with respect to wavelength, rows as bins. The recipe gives 114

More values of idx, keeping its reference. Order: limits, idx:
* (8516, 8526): 8516.76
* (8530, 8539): 8538.36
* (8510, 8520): 8510.88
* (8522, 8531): 8522.65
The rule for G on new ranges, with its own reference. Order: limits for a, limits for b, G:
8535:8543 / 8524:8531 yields -0.8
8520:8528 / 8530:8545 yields -2.5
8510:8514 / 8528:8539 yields -2.3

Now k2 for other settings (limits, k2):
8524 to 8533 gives 115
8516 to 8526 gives 125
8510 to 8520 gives 128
